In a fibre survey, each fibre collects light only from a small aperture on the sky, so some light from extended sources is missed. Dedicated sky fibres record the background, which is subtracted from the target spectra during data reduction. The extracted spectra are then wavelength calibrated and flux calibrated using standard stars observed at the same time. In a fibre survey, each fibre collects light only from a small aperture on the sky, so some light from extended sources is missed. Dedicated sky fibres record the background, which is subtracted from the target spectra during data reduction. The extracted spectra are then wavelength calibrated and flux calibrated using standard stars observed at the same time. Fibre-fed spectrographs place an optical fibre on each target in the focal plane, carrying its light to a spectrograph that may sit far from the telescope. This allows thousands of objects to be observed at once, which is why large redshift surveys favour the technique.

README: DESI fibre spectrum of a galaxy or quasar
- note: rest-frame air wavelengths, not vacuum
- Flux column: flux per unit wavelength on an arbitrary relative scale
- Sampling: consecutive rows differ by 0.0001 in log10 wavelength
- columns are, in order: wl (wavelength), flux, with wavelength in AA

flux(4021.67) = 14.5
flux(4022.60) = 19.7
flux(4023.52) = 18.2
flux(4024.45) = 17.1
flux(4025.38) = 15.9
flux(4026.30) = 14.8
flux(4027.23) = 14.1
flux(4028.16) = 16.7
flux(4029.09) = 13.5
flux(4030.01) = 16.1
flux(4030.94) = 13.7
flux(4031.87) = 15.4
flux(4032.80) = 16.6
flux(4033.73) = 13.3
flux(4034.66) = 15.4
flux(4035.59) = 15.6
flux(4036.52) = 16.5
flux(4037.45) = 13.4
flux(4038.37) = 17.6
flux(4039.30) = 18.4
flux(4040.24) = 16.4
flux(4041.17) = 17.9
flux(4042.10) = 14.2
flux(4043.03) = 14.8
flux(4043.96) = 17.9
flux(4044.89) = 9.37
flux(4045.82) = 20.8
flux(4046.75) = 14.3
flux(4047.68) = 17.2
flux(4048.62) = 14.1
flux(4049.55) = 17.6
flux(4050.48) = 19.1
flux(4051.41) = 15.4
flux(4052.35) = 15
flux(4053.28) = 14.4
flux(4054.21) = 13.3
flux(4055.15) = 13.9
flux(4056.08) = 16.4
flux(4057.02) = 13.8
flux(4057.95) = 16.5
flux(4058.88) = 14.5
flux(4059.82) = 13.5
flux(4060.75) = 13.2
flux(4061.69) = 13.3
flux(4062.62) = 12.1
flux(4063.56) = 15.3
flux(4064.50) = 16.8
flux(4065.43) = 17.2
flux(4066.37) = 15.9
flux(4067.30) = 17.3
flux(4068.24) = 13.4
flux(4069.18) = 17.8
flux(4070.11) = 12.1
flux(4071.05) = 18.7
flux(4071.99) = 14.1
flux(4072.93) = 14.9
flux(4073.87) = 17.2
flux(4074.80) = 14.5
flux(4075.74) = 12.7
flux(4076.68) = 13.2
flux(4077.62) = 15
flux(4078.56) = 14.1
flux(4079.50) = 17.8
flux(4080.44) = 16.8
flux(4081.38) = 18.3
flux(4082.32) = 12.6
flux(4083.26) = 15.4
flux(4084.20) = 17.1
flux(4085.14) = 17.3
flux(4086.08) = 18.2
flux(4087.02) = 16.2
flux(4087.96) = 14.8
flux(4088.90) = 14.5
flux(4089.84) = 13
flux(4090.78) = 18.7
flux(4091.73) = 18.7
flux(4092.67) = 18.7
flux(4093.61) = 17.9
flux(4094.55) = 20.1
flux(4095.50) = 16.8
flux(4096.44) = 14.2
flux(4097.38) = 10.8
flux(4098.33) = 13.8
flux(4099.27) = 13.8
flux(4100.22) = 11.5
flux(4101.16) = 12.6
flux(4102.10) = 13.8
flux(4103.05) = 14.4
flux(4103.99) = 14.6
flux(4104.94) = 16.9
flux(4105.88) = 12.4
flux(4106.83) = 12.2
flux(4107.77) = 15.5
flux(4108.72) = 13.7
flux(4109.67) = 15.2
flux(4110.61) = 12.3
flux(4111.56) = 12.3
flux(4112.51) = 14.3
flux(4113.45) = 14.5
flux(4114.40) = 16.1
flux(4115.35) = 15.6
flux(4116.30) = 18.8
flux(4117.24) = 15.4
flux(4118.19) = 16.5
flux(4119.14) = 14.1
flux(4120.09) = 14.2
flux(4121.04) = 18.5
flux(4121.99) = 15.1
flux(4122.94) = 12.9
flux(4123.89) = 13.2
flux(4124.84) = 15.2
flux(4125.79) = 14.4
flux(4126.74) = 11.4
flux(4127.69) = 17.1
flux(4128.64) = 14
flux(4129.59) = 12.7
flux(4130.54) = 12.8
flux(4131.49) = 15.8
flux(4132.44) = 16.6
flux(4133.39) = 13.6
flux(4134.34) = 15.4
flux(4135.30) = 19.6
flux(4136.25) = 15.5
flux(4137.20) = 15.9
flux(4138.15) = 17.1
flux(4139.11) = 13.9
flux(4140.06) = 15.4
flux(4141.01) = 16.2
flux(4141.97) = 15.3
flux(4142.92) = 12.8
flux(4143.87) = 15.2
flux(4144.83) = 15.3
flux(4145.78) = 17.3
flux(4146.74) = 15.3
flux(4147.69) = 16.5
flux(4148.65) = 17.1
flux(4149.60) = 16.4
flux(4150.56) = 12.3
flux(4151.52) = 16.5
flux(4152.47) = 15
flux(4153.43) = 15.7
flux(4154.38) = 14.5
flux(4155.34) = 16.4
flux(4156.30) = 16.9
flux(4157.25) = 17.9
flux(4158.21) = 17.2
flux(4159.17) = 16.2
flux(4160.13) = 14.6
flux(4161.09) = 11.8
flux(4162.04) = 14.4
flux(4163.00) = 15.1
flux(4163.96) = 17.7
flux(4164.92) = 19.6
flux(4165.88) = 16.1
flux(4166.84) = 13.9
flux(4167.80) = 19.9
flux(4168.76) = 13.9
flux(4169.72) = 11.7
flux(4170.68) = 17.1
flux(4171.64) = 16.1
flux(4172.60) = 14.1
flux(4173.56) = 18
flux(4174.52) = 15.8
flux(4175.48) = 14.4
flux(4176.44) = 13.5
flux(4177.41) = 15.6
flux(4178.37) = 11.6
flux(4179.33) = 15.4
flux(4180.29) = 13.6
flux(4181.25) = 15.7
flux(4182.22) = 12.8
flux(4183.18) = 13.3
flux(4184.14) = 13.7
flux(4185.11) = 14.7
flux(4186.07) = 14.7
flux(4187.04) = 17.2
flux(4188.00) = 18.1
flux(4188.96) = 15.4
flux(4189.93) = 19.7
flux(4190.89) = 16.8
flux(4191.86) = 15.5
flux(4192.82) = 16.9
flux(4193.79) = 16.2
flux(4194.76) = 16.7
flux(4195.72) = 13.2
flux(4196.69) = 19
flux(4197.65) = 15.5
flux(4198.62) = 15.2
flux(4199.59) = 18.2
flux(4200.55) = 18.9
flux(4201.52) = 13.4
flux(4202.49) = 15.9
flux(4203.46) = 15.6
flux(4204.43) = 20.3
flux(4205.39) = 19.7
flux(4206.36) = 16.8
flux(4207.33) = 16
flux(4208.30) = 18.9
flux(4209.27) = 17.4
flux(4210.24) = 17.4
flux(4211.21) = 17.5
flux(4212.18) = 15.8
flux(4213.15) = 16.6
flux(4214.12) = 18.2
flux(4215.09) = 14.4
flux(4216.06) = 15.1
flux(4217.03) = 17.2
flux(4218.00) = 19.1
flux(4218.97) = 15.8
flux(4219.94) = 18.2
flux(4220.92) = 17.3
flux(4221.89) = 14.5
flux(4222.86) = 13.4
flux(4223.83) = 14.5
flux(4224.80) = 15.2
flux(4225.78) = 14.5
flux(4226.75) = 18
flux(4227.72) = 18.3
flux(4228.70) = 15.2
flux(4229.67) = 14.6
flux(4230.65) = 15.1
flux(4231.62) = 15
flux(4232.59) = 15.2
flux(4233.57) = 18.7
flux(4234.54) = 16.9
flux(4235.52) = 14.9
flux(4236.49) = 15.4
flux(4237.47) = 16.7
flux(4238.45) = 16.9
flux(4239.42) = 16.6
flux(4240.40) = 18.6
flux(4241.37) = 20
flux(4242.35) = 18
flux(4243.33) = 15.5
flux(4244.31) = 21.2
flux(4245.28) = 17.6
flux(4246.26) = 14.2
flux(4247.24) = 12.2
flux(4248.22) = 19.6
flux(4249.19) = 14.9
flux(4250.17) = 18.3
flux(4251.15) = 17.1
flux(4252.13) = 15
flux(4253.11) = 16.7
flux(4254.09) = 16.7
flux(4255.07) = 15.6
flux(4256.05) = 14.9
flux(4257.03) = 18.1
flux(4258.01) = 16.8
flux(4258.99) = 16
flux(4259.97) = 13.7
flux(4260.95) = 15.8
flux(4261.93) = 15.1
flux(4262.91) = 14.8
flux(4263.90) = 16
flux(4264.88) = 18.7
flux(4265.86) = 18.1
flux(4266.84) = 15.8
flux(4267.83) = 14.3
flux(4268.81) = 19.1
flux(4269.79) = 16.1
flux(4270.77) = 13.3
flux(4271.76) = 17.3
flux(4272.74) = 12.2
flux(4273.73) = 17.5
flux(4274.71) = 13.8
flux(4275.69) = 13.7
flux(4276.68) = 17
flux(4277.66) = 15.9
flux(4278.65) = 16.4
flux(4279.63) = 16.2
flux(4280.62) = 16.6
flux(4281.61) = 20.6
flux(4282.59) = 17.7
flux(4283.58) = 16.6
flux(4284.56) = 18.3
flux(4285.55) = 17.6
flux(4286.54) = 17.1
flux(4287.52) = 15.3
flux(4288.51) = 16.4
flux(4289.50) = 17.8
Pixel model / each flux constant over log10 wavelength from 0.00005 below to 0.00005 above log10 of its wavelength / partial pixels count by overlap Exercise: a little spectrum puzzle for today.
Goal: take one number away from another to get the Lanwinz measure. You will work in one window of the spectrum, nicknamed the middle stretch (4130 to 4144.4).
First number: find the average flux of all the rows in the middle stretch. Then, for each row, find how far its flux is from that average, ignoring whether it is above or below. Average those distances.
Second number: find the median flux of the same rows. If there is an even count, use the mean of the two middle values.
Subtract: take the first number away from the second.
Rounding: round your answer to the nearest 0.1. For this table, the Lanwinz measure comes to 14.2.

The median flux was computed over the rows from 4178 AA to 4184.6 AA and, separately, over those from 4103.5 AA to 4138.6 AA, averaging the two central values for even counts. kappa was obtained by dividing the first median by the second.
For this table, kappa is 0.90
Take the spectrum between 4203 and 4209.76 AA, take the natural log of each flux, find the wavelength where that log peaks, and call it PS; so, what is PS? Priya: 4204.43 AA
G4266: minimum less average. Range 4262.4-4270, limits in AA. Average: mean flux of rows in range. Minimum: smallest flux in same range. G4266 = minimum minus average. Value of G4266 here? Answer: -2.3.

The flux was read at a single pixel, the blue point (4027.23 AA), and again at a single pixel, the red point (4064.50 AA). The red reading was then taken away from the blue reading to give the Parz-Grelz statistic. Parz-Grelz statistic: -3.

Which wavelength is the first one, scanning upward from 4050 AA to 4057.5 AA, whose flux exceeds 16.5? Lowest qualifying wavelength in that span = 4050.48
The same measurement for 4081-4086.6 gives 4081.38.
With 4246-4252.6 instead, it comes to 4248.22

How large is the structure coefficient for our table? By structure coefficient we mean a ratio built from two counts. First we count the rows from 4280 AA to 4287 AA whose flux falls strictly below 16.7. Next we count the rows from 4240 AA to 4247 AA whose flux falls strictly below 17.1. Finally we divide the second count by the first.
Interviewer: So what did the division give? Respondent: 1.00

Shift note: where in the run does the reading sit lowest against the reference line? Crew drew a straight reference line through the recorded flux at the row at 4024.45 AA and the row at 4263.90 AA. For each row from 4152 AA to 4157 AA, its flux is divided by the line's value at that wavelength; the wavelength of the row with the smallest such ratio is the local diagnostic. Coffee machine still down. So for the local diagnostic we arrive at 4154.38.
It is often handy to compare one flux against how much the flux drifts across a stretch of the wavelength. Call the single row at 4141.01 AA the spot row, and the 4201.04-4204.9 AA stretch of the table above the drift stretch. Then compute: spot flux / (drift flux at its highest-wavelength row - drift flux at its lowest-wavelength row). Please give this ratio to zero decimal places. 2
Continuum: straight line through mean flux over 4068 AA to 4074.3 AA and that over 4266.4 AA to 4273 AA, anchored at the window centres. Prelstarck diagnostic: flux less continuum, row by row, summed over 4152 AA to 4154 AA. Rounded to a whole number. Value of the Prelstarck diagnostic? 0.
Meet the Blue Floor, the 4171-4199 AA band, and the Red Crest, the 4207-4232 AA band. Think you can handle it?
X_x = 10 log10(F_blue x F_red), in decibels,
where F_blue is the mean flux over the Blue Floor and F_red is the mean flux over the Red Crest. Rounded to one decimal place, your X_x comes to 24.0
